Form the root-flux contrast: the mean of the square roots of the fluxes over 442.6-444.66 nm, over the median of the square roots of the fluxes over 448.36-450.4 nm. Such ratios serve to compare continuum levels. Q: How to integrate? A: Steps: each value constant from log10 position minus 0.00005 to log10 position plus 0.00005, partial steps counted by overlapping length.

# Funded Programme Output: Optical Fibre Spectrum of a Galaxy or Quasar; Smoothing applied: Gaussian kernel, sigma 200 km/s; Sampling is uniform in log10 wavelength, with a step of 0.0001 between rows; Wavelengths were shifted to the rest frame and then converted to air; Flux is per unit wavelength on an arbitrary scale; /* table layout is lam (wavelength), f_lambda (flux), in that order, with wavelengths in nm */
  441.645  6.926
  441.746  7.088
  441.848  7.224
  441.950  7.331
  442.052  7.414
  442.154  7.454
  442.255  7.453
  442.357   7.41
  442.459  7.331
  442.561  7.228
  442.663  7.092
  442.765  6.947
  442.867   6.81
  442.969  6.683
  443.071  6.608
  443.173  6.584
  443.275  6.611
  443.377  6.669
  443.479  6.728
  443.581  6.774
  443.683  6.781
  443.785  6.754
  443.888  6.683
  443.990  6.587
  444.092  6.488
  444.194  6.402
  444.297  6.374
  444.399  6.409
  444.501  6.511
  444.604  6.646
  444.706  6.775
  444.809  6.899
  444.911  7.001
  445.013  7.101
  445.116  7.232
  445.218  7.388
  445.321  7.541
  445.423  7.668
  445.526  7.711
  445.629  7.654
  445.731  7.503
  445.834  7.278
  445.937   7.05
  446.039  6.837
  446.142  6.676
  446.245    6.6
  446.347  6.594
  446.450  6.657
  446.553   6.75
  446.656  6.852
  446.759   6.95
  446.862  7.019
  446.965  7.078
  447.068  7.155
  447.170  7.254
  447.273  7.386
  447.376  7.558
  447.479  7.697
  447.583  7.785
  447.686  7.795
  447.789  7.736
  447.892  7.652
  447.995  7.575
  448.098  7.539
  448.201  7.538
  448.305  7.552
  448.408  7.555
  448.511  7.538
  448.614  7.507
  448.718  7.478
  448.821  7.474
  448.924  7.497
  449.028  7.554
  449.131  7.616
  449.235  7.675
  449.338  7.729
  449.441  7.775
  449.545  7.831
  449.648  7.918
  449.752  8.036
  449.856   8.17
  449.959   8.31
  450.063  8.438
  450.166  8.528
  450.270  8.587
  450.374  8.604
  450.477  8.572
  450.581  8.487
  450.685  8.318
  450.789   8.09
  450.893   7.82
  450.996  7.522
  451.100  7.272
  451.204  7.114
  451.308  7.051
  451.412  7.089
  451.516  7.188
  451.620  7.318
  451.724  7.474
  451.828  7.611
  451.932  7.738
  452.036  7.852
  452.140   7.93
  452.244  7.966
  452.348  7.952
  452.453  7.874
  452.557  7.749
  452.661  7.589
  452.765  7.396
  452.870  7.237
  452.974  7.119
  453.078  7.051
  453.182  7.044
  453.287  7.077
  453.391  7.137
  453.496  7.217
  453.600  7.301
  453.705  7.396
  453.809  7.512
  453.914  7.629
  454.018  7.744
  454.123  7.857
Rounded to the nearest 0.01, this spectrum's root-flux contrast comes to 0.93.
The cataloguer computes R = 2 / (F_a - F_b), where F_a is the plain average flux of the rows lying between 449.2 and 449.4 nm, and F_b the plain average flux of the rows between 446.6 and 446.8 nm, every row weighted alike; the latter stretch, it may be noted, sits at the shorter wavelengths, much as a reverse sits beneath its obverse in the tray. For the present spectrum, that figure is 2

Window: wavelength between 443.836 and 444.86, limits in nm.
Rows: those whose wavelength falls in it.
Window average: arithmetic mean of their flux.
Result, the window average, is 6.6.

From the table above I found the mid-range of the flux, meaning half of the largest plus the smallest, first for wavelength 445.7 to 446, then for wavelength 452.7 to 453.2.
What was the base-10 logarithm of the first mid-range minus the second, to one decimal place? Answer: -1.2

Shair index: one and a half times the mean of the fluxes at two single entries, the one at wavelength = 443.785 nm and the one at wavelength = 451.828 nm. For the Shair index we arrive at 10.8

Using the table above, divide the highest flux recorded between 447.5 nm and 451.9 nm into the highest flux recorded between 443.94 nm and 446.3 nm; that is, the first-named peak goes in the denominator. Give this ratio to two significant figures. 0.90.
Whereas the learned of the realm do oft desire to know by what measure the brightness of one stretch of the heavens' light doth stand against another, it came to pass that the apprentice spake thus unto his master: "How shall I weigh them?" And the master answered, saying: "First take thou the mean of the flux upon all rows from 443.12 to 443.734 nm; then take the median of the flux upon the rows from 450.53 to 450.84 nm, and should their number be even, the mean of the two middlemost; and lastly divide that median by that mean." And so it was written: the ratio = 1.24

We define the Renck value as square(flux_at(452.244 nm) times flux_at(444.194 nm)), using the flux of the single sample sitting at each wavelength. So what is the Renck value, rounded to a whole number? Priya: 2601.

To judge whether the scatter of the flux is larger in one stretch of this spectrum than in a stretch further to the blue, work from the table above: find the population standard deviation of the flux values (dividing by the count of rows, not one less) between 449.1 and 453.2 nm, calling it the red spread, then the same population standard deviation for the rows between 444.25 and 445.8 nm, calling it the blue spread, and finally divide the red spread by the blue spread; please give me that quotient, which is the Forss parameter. 1.0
